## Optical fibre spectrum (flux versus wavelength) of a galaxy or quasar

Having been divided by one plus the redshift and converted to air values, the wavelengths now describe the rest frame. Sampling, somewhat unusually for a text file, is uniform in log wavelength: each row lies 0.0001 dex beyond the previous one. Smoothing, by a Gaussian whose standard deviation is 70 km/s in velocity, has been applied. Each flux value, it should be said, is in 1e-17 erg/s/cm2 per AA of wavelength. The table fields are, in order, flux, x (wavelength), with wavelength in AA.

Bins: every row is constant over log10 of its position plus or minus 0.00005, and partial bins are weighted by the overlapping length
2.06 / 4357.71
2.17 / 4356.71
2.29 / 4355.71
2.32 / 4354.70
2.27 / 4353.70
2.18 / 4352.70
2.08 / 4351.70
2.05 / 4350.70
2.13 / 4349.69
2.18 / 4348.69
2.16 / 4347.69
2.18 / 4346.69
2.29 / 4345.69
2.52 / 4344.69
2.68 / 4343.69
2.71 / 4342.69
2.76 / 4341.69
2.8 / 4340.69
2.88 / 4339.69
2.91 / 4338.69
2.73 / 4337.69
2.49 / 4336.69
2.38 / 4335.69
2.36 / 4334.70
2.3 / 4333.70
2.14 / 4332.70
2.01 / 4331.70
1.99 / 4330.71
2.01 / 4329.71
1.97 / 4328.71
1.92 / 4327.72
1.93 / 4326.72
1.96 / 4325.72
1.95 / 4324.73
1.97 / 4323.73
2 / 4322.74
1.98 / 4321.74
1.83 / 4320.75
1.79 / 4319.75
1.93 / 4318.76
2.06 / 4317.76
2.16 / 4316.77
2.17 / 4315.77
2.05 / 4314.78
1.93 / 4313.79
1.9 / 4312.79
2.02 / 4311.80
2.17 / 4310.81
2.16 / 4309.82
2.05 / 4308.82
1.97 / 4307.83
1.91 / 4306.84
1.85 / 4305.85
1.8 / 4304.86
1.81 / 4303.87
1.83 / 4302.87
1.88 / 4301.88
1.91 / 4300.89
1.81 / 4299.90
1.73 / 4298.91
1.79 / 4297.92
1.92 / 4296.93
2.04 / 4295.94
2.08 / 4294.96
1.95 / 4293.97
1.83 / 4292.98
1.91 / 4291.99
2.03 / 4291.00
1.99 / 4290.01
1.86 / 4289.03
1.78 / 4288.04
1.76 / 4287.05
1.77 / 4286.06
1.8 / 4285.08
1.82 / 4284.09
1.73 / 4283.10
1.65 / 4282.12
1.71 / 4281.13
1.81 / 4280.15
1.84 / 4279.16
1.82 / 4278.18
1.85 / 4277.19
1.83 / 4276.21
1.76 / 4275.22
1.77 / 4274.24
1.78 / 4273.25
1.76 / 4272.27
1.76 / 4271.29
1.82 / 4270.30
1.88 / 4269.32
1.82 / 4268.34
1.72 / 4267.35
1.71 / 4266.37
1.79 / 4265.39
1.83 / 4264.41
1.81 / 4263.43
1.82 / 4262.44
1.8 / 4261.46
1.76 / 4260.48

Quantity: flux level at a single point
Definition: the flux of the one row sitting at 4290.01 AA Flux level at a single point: 1.99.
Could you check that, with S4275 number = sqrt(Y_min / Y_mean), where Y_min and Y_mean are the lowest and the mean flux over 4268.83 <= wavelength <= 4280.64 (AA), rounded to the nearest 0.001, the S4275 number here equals 0.987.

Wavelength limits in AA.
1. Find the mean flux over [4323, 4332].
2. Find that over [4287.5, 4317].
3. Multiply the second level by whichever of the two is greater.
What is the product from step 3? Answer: 3.8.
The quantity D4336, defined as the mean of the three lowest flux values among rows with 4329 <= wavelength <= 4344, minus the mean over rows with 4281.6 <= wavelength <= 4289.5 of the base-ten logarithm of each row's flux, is 1.76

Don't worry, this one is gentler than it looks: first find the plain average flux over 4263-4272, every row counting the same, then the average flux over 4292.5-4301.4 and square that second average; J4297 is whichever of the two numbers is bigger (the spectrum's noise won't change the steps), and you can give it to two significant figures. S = 3.6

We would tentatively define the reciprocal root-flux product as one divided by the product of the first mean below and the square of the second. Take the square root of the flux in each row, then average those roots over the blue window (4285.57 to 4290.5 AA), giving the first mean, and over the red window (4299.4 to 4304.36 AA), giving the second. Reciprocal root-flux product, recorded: 0.40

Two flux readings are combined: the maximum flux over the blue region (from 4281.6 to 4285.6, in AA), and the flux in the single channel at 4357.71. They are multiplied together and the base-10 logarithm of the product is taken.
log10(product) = 0.57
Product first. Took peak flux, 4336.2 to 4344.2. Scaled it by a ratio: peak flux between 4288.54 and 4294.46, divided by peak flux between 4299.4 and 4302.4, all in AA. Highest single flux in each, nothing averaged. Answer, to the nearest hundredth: 3.09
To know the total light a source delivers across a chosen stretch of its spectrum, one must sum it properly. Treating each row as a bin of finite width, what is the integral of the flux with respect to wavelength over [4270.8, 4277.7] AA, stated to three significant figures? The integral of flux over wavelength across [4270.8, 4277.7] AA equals 12.3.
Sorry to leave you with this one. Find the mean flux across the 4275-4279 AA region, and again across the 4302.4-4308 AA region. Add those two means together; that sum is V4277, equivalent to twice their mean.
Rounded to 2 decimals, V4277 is 3.68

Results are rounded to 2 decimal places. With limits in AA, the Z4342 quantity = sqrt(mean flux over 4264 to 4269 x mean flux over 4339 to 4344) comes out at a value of 2.22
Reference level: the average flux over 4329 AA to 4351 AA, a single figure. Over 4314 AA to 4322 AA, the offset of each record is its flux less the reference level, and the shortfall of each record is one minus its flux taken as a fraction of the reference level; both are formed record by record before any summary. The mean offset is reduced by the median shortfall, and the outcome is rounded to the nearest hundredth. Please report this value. -0.56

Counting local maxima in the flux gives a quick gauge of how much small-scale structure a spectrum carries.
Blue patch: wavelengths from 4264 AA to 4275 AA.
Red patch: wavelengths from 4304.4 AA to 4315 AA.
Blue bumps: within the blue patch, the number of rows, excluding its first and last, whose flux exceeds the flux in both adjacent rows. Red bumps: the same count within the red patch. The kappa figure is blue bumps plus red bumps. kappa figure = 3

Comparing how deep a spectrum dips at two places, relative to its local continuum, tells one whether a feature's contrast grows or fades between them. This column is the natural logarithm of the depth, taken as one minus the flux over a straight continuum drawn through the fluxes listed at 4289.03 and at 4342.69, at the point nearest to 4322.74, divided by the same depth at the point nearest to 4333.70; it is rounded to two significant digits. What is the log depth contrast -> 0.46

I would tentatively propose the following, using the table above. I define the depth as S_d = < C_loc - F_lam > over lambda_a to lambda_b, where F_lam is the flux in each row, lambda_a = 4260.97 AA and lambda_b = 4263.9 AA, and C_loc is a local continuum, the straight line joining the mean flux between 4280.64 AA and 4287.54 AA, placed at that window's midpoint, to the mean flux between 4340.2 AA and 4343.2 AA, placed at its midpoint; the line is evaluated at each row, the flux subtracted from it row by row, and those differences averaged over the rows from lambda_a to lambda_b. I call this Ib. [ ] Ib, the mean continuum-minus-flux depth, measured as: -0.44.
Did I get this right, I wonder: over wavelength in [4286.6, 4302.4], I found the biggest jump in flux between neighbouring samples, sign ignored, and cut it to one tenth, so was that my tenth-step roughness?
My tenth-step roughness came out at 0.013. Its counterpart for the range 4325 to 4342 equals 0.024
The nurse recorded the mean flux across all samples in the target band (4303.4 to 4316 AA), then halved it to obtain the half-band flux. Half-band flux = 0.99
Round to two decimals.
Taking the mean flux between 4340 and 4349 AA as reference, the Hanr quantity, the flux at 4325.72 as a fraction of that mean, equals 0.79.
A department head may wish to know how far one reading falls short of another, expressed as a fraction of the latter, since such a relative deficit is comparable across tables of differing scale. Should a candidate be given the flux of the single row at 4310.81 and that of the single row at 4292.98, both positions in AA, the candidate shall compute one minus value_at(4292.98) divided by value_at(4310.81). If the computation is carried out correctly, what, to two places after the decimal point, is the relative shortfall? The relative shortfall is 0.16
